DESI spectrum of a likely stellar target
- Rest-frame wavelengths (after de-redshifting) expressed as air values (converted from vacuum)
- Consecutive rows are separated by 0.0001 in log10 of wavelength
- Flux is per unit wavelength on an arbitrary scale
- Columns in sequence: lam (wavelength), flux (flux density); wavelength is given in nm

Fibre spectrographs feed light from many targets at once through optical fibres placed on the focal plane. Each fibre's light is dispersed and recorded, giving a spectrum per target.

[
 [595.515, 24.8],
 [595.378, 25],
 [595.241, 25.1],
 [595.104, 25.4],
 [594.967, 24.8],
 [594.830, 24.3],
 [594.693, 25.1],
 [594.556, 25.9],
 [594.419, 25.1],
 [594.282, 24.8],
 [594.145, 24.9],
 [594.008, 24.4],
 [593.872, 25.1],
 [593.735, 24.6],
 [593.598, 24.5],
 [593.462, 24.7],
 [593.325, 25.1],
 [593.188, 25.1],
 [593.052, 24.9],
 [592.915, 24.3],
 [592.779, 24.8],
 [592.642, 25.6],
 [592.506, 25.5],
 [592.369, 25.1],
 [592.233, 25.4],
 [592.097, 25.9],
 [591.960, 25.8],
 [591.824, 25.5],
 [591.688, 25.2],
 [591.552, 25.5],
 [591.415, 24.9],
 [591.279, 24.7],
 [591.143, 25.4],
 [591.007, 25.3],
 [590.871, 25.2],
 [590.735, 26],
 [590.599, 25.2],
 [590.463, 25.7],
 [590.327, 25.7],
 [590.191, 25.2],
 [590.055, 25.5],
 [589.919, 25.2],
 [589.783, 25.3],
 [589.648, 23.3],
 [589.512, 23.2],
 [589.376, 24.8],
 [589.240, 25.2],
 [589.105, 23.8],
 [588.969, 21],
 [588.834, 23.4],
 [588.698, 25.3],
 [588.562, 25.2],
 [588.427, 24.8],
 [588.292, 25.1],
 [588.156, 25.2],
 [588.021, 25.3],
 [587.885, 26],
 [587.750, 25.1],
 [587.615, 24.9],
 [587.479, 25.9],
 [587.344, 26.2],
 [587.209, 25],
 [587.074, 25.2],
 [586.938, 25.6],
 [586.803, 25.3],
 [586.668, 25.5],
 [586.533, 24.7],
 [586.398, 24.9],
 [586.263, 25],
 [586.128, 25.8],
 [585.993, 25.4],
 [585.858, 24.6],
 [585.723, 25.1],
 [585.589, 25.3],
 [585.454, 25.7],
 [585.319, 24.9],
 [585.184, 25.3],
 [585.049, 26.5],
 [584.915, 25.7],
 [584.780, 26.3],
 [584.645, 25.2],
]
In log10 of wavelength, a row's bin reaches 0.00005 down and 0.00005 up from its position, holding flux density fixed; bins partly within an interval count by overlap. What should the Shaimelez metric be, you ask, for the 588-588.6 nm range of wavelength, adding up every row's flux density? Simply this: 125.6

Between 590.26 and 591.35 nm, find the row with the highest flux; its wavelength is 590.735 nm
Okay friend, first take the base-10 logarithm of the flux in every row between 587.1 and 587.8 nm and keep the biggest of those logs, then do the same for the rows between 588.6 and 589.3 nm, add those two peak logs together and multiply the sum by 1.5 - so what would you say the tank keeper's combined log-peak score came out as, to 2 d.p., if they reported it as 4.23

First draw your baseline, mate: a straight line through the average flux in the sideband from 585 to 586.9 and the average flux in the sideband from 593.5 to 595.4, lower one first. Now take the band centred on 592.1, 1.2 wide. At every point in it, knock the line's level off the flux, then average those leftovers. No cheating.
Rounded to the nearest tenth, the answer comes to 0.5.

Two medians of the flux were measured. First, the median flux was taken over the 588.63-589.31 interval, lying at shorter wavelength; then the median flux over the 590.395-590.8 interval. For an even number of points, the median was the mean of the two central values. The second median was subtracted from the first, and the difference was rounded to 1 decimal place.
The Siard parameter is -1.9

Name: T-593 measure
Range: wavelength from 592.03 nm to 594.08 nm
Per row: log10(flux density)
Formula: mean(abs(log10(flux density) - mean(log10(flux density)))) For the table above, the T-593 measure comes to 0.0065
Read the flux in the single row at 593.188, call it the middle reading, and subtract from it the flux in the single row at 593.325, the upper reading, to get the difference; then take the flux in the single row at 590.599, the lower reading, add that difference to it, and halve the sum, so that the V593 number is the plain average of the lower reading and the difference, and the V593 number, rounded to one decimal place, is 12.6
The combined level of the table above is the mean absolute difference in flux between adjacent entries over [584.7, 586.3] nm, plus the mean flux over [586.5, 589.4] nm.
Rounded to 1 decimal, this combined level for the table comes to 25.6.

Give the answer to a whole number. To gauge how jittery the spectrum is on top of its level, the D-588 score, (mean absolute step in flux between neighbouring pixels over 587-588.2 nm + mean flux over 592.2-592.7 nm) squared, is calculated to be 675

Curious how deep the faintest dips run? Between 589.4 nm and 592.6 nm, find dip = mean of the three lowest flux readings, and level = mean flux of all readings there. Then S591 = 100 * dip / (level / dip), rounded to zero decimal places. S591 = 2235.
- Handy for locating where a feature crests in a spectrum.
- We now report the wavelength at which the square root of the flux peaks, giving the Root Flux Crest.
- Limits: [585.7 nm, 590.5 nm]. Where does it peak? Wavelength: 587.344 nm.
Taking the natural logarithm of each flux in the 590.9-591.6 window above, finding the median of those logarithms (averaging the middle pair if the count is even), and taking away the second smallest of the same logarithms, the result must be 0.0159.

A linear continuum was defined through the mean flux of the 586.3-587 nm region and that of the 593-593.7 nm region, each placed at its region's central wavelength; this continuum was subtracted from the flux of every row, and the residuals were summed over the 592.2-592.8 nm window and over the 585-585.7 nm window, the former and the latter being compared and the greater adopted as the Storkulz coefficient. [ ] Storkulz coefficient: 1.9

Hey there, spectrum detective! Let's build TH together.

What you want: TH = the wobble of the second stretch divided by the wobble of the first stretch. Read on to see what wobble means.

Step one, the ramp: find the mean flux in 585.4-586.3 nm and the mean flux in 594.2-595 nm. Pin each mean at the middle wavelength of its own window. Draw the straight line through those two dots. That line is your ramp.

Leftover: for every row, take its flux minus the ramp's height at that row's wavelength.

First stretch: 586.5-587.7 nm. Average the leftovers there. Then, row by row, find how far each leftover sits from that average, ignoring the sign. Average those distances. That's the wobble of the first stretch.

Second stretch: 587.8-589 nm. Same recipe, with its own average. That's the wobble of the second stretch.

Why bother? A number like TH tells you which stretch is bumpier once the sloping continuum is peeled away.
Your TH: 2.7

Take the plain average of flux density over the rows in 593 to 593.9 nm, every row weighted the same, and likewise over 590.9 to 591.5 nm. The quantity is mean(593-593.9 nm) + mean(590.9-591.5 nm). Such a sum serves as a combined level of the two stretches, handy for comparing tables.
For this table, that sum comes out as 49.9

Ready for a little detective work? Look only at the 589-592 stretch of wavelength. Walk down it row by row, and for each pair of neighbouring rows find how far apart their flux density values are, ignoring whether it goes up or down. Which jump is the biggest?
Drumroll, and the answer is 2.0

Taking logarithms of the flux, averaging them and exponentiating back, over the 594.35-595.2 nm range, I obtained 25.1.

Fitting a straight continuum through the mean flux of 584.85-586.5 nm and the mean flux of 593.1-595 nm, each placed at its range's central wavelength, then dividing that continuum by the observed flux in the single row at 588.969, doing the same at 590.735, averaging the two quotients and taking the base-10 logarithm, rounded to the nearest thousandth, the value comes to 0.034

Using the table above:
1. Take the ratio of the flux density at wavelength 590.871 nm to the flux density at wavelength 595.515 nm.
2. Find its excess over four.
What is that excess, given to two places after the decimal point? -2.98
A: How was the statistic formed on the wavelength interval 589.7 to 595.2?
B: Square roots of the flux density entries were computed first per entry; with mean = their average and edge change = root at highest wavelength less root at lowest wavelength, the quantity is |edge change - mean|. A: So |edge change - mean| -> 5.01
